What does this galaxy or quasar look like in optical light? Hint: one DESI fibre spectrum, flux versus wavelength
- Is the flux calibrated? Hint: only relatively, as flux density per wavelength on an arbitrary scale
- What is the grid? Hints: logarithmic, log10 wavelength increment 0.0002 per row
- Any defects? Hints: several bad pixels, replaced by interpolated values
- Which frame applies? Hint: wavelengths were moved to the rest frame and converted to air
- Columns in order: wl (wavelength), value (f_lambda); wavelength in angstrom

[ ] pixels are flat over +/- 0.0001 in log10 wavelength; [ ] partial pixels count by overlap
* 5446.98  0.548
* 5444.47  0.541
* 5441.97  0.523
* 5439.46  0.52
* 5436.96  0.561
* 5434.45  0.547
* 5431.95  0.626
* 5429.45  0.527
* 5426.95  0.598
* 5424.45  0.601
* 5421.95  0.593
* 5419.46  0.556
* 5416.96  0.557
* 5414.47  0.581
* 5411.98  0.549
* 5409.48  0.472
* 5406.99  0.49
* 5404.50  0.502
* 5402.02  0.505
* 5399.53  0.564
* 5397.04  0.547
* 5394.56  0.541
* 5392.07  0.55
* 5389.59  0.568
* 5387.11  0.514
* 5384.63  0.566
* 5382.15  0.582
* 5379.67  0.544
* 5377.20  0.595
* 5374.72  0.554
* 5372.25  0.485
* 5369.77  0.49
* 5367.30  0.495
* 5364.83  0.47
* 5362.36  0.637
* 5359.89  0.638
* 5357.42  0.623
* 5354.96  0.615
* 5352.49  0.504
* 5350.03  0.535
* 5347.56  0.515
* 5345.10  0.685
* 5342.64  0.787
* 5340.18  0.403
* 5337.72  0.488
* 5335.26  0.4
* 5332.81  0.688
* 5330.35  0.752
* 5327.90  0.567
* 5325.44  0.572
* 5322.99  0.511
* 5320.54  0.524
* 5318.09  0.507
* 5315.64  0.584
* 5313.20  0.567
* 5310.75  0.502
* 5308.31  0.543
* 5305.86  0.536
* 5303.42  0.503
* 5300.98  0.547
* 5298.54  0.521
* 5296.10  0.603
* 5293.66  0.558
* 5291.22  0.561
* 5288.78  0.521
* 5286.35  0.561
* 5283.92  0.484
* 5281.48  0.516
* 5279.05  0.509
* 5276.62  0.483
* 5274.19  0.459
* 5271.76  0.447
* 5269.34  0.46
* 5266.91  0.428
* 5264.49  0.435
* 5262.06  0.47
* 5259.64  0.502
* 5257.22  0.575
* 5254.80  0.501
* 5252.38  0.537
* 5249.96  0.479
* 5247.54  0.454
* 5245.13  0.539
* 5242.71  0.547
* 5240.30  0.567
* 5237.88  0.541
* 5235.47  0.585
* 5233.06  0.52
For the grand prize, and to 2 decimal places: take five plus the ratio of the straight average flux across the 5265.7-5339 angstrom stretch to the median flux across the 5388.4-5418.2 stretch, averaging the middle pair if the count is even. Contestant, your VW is 5.97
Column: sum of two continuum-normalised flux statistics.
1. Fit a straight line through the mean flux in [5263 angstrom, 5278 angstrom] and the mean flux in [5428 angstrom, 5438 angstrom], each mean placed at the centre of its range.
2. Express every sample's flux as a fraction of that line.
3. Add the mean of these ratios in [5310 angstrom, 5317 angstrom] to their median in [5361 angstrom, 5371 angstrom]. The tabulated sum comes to 2.09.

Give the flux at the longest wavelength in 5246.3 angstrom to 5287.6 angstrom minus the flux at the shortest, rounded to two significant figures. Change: 0.11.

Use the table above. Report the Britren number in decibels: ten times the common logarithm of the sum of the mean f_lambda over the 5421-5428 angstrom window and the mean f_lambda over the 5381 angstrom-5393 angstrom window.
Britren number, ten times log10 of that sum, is 0.62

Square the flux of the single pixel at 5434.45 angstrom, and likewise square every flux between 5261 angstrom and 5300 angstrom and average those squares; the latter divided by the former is 0.85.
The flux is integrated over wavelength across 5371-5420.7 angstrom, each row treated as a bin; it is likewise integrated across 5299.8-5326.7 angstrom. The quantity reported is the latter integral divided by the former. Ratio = 0.54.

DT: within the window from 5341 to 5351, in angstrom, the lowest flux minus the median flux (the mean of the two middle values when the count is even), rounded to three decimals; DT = -0.095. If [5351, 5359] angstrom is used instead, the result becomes -0.111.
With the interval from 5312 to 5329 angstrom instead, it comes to -0.060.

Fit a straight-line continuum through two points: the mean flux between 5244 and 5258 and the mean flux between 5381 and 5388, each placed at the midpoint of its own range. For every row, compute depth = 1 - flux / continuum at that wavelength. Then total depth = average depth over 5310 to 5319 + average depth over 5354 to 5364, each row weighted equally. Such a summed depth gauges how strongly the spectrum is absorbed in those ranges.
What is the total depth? -0.16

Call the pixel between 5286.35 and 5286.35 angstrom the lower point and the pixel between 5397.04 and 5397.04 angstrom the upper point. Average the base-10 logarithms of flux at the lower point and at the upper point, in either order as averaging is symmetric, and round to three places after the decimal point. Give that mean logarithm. -0.257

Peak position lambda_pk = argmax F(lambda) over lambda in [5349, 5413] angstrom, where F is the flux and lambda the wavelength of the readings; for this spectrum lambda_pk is 5359.89 angstrom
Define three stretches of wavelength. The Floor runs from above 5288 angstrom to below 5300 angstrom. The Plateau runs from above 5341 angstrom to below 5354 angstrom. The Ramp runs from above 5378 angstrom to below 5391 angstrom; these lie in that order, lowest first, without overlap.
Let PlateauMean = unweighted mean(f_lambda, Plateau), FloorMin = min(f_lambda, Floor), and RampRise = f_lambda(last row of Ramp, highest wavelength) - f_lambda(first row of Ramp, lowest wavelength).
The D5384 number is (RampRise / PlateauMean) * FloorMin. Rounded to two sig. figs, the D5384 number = 0.021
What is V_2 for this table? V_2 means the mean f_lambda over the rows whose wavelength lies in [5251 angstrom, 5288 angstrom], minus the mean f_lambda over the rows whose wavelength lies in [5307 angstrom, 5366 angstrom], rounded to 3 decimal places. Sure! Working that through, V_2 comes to -0.076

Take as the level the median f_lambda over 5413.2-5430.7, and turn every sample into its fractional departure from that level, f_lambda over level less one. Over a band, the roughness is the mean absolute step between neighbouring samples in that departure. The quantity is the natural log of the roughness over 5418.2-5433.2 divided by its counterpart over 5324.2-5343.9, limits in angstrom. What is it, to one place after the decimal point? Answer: -1.3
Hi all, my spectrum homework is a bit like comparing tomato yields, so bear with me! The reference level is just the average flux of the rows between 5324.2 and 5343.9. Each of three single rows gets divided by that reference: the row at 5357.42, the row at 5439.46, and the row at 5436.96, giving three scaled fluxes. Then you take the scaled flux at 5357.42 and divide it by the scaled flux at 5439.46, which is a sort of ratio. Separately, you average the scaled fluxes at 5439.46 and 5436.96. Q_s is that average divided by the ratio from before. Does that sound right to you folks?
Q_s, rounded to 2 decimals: 0.77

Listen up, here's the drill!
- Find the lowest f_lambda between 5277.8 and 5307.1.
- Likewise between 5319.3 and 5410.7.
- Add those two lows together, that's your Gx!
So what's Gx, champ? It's 0.88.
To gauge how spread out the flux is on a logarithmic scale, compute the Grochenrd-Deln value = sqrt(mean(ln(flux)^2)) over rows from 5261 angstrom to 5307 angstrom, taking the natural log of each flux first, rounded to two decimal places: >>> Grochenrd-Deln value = 0.69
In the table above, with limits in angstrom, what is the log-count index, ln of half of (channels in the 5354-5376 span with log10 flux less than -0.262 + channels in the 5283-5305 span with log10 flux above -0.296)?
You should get 1.70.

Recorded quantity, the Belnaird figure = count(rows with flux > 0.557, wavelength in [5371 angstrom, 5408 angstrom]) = 5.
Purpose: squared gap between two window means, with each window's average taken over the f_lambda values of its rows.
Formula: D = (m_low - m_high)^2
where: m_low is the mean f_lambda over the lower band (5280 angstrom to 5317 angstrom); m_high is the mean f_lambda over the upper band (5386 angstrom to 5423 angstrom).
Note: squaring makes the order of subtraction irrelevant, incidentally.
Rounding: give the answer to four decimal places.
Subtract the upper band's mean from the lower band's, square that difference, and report 0.0000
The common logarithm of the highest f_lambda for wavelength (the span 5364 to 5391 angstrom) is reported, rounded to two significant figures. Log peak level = -0.23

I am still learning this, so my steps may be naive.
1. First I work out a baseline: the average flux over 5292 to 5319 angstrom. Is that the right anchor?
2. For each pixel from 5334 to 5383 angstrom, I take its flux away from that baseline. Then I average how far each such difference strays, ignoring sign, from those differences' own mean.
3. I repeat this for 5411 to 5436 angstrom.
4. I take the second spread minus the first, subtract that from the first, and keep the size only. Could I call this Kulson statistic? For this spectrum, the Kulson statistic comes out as 0.123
